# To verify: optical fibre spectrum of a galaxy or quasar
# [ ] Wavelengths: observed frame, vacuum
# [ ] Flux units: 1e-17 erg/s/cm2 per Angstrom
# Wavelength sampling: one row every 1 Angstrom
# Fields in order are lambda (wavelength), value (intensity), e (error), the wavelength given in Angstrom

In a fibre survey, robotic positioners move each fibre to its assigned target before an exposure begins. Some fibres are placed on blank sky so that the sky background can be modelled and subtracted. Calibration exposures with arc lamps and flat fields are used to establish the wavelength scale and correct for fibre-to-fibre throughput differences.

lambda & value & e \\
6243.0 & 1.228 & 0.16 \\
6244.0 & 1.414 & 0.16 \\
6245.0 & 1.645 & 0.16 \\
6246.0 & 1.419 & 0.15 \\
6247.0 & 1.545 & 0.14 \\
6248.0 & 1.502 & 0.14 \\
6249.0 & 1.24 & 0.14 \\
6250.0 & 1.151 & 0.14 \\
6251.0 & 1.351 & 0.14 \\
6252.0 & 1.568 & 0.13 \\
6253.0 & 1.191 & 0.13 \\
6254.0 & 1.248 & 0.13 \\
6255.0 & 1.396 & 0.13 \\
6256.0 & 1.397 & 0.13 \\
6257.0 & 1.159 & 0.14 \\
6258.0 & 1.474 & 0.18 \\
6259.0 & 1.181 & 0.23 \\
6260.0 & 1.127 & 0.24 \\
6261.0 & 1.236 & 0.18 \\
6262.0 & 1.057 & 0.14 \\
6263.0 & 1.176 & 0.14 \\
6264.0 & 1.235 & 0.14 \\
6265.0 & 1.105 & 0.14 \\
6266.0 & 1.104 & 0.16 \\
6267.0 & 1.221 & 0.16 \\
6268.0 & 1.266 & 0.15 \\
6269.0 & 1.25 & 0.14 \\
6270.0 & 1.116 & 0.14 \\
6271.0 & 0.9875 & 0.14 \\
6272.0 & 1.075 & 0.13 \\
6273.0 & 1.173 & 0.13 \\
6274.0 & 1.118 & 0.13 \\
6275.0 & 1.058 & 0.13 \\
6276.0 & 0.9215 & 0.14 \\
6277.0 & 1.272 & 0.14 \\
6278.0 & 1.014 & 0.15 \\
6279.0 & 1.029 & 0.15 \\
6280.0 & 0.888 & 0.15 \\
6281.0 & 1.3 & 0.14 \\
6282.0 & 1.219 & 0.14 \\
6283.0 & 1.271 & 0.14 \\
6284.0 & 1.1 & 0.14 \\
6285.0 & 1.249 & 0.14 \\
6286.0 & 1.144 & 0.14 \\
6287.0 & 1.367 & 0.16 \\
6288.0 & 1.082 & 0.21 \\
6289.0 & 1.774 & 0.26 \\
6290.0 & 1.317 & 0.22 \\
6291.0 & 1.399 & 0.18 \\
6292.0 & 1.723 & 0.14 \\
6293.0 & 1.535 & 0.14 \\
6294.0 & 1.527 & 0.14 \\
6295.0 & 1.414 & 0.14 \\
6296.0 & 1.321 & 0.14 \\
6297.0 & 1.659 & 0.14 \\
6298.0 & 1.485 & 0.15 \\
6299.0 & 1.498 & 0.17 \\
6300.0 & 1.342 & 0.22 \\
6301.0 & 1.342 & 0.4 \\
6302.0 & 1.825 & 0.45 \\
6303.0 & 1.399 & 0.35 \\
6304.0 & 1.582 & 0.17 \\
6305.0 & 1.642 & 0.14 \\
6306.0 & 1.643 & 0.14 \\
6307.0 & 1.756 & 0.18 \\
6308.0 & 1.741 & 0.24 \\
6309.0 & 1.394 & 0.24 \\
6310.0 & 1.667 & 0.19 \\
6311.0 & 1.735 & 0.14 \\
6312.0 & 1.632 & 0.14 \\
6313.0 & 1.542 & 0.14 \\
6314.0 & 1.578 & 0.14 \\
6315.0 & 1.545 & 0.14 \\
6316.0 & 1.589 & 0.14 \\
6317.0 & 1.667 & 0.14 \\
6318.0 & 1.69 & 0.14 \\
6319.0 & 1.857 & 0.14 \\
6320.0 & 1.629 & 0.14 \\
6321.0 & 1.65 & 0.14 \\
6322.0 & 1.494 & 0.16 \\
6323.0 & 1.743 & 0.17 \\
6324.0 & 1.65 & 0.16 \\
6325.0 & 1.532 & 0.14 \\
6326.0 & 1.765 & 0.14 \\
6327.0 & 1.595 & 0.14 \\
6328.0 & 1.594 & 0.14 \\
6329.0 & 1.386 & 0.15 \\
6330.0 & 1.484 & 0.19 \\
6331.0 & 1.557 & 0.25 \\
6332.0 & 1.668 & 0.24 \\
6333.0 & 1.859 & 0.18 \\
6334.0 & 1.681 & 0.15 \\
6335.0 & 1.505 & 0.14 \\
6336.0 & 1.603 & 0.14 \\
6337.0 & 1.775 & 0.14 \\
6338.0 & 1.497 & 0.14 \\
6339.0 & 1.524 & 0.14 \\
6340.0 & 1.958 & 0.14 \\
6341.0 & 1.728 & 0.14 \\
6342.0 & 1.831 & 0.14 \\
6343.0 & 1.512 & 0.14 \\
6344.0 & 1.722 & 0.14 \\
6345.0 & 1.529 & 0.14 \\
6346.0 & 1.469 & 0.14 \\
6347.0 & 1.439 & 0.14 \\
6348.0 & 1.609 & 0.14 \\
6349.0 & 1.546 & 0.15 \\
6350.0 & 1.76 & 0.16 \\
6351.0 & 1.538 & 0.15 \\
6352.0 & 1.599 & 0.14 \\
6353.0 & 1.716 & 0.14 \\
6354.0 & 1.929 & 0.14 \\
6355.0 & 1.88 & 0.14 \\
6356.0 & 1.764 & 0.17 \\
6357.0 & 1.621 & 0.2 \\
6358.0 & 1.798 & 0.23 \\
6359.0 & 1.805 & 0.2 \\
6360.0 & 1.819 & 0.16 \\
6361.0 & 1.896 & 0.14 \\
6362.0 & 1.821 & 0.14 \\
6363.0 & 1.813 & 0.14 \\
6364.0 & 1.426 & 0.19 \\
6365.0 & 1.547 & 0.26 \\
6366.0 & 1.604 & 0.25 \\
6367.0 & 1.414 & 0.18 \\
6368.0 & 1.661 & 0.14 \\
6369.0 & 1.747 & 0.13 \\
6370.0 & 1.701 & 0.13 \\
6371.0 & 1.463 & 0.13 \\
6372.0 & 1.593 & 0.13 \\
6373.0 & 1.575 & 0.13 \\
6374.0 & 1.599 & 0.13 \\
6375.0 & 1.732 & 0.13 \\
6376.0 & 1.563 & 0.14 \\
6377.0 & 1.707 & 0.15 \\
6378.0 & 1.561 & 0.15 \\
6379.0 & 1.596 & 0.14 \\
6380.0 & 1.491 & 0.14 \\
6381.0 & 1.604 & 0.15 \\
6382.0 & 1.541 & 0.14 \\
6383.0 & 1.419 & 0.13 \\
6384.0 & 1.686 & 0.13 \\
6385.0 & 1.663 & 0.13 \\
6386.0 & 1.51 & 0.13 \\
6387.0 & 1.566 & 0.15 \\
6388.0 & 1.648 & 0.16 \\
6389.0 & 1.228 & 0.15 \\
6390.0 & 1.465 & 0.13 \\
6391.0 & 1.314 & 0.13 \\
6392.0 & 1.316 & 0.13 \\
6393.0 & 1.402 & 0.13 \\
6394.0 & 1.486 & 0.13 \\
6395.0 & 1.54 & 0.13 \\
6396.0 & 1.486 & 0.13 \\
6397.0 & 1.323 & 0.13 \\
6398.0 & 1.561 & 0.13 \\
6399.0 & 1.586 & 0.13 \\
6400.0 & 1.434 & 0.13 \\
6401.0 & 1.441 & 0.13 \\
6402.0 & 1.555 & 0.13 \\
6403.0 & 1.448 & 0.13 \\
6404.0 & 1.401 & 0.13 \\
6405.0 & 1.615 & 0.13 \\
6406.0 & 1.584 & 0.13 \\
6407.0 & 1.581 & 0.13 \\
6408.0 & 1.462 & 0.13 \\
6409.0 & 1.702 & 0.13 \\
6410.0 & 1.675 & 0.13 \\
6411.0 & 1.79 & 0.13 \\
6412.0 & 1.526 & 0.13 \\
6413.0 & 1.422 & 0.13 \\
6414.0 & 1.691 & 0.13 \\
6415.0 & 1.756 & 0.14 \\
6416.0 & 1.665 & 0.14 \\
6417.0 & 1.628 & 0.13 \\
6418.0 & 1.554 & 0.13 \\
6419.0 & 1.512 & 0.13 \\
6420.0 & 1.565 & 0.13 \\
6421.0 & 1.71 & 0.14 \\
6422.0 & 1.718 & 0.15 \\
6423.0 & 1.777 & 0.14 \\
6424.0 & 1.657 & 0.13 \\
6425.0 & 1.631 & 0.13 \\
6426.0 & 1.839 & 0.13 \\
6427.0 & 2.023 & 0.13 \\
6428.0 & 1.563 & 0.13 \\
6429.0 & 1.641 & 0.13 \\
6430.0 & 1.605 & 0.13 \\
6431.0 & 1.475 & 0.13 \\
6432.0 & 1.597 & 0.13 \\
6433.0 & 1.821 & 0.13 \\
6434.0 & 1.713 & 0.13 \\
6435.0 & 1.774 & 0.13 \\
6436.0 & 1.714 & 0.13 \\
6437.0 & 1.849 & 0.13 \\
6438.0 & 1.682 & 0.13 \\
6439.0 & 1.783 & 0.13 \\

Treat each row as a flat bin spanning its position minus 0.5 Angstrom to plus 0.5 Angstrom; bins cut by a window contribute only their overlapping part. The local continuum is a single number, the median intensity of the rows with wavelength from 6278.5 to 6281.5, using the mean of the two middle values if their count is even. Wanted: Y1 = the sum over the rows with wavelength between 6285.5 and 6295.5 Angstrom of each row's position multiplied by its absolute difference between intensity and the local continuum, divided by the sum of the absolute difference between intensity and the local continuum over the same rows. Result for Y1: 6291.2 Angstrom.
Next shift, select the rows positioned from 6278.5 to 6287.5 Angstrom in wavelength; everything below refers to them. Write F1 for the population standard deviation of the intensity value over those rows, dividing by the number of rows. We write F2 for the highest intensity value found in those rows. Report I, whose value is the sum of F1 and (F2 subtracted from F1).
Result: -1.08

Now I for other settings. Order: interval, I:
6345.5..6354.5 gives -1.64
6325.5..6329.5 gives -1.50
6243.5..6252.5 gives -1.34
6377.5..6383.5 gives -1.48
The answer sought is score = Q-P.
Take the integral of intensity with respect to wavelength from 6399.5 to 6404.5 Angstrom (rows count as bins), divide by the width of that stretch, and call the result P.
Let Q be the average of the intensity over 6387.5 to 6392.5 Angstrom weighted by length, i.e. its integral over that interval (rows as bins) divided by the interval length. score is -0.1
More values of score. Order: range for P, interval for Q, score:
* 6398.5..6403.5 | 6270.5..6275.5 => -0.4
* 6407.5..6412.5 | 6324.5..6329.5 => -0.1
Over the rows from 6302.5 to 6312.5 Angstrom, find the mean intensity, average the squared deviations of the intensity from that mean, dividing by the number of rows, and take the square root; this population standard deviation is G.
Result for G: 0.123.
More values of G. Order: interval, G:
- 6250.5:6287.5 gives 0.144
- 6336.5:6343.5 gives 0.168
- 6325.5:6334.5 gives 0.134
